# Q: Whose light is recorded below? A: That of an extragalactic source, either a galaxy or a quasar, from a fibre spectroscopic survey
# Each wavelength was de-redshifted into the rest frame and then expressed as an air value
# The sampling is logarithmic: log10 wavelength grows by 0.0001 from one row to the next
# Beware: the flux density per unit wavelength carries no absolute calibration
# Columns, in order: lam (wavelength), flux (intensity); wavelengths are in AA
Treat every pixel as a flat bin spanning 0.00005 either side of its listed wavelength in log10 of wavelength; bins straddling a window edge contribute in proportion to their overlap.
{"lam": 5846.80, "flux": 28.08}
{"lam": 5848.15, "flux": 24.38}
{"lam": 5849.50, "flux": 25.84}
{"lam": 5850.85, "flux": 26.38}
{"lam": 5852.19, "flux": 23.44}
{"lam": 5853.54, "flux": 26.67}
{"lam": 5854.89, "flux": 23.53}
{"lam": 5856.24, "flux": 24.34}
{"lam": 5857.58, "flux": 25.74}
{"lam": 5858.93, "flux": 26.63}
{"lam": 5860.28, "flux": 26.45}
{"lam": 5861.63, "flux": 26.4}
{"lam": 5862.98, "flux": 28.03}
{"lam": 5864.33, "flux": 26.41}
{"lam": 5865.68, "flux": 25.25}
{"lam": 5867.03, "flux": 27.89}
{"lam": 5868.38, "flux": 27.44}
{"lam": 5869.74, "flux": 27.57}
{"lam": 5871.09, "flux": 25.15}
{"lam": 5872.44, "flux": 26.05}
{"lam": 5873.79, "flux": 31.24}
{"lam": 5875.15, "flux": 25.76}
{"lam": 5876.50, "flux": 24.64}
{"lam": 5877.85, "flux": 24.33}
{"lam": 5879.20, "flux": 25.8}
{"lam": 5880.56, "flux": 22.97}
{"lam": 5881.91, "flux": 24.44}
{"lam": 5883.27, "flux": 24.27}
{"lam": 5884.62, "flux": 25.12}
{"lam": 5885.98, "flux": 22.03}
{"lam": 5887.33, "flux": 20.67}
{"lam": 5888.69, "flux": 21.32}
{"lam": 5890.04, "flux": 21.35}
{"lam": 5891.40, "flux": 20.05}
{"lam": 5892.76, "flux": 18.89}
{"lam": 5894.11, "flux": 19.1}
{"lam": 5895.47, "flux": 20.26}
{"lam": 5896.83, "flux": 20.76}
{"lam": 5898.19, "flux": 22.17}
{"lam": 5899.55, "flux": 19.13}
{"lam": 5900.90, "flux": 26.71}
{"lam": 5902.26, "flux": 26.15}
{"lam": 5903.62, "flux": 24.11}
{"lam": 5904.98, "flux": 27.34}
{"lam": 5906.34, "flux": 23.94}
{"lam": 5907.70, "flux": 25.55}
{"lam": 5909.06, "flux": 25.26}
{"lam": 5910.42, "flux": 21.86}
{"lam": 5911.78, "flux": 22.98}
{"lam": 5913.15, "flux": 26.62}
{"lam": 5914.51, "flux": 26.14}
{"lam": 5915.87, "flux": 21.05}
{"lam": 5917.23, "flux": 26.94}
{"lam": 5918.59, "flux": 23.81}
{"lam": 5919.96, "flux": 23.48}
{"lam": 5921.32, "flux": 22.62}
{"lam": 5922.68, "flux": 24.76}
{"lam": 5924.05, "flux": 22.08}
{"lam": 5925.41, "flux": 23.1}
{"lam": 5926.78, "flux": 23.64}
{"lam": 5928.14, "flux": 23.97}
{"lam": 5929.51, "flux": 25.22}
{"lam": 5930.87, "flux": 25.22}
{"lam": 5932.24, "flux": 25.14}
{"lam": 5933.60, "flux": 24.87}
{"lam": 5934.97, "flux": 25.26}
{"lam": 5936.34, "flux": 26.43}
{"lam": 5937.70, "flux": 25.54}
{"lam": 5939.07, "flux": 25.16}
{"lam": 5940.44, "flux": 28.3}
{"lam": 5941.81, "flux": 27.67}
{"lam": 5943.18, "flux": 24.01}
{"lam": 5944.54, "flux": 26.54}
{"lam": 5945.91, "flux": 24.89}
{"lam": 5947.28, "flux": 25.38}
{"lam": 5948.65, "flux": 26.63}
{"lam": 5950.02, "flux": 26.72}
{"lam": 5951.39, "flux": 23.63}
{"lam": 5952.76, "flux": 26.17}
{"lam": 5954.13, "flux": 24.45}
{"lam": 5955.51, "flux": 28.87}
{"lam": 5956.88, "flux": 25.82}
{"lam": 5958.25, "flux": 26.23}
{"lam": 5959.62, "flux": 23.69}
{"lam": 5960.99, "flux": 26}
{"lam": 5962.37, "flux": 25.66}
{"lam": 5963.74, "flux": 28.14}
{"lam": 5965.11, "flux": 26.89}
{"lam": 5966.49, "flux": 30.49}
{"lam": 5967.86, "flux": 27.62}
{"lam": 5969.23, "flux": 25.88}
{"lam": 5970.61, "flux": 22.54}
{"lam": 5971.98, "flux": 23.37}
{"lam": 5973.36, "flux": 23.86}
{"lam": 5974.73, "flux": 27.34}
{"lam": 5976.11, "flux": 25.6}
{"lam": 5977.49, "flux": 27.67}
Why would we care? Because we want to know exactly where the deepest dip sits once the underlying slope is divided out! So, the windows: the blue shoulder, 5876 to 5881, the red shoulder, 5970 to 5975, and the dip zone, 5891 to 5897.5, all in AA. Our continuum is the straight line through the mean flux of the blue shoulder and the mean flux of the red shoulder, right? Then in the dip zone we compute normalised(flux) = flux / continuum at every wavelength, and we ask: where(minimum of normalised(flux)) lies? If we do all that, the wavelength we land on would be 5892.76 AA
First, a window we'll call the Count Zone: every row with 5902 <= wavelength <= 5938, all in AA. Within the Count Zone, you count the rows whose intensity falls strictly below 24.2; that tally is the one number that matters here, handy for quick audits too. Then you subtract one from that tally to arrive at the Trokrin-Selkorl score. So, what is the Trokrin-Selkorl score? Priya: 11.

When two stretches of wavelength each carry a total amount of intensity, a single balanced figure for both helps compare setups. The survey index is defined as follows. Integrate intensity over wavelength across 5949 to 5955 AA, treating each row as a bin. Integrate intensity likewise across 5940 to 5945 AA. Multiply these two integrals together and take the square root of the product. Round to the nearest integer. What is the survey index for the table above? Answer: 142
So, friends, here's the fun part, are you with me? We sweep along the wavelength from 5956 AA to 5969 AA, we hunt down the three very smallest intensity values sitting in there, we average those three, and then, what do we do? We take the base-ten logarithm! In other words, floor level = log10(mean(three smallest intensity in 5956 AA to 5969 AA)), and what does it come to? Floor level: 1.40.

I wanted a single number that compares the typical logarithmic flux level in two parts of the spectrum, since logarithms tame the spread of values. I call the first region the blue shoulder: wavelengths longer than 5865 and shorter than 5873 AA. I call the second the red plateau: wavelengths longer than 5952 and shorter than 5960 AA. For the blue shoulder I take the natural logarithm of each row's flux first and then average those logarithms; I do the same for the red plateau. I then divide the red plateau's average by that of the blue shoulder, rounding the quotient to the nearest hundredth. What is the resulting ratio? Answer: 0.99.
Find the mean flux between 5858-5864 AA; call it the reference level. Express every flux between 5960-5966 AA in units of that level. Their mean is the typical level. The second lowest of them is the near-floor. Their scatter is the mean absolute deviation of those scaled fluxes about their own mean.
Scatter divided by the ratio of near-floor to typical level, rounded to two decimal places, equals 0.03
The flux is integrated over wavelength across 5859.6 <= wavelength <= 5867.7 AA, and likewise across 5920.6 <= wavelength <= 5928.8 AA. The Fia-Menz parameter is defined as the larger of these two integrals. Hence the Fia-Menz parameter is 217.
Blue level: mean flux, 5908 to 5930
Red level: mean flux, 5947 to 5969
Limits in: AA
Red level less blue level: 2.4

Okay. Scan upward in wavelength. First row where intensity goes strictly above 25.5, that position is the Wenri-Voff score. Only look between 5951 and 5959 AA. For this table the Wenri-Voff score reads 5952.76 AA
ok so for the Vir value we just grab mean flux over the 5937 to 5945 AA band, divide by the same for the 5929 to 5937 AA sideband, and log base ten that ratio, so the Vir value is 0.014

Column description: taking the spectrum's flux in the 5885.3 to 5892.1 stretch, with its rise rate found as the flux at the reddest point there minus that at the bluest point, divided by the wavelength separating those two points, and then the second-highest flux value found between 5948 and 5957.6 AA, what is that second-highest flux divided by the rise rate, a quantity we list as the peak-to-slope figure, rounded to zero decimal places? -73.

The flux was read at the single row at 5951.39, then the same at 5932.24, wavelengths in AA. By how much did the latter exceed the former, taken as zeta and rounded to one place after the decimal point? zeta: 1.5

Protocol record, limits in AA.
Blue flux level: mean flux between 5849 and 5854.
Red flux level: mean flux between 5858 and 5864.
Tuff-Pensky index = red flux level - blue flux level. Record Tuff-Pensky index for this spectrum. 1.3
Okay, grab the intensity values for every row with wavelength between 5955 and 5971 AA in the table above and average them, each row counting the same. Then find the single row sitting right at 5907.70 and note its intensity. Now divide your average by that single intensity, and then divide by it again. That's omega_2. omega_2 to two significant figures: 0.041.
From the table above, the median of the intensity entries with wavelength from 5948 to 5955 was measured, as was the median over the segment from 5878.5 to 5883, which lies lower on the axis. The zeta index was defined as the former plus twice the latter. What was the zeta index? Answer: 75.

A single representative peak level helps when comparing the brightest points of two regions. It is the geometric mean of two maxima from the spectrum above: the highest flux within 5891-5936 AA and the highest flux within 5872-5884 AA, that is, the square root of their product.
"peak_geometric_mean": 29.23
